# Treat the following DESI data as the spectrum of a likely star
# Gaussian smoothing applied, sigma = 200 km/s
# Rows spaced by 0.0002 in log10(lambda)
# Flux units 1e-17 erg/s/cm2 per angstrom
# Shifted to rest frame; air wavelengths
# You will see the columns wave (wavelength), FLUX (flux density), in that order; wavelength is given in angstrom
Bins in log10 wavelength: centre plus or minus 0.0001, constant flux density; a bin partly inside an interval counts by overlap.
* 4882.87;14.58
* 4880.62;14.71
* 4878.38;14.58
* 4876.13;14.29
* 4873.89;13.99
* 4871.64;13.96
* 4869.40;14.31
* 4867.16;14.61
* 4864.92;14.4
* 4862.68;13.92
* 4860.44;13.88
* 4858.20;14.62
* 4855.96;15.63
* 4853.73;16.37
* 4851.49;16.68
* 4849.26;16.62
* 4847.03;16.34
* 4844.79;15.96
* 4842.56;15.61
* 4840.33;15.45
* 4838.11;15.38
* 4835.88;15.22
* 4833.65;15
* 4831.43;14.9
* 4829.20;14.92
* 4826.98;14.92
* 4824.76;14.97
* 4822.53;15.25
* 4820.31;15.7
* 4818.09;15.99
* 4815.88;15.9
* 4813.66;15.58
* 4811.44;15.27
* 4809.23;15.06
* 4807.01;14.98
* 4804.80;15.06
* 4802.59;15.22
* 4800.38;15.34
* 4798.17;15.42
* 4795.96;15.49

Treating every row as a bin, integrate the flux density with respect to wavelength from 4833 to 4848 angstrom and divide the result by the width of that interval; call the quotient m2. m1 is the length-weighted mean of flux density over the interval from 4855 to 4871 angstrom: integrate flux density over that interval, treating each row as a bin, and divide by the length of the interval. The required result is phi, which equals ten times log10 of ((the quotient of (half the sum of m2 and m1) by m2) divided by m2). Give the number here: -12.08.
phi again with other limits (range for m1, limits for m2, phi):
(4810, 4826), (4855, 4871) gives -11.44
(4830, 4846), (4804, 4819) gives -11.89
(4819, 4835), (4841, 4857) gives -12.23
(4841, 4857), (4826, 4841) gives -11.65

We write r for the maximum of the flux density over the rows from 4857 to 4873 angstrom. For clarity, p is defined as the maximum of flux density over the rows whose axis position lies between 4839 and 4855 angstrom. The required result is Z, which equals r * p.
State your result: 244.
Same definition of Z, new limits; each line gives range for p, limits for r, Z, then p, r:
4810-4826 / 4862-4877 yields 234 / 15.99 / 14.61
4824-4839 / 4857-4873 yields 225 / 15.38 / 14.62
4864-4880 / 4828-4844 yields 228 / 14.61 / 15.61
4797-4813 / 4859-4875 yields 225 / 15.42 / 14.61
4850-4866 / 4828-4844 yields 260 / 16.68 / 15.61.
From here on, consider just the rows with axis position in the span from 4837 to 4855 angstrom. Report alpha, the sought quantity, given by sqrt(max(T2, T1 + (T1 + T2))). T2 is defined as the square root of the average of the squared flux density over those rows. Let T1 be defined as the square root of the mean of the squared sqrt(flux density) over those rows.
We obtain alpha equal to 4.91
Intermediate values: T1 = 4.01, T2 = 16.1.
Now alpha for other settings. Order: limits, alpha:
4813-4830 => 4.82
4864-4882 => 4.68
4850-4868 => 4.77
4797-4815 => 4.80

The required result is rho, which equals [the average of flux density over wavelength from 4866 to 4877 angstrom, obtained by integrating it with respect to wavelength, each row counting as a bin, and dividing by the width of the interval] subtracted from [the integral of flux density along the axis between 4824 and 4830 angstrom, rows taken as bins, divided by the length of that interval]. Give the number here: 1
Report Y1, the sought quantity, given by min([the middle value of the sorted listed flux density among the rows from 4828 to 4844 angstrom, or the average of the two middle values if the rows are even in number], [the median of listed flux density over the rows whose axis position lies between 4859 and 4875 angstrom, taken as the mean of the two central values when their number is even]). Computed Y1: 14.0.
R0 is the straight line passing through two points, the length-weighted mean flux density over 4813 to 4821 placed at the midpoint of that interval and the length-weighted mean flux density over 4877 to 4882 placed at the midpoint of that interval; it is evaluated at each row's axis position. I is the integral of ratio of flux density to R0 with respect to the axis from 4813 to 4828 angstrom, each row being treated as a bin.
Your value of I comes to 14.7 angstrom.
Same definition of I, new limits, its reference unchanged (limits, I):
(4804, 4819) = 14.5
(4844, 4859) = 15.9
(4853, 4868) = 14.7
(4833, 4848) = 15.2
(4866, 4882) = 15.6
